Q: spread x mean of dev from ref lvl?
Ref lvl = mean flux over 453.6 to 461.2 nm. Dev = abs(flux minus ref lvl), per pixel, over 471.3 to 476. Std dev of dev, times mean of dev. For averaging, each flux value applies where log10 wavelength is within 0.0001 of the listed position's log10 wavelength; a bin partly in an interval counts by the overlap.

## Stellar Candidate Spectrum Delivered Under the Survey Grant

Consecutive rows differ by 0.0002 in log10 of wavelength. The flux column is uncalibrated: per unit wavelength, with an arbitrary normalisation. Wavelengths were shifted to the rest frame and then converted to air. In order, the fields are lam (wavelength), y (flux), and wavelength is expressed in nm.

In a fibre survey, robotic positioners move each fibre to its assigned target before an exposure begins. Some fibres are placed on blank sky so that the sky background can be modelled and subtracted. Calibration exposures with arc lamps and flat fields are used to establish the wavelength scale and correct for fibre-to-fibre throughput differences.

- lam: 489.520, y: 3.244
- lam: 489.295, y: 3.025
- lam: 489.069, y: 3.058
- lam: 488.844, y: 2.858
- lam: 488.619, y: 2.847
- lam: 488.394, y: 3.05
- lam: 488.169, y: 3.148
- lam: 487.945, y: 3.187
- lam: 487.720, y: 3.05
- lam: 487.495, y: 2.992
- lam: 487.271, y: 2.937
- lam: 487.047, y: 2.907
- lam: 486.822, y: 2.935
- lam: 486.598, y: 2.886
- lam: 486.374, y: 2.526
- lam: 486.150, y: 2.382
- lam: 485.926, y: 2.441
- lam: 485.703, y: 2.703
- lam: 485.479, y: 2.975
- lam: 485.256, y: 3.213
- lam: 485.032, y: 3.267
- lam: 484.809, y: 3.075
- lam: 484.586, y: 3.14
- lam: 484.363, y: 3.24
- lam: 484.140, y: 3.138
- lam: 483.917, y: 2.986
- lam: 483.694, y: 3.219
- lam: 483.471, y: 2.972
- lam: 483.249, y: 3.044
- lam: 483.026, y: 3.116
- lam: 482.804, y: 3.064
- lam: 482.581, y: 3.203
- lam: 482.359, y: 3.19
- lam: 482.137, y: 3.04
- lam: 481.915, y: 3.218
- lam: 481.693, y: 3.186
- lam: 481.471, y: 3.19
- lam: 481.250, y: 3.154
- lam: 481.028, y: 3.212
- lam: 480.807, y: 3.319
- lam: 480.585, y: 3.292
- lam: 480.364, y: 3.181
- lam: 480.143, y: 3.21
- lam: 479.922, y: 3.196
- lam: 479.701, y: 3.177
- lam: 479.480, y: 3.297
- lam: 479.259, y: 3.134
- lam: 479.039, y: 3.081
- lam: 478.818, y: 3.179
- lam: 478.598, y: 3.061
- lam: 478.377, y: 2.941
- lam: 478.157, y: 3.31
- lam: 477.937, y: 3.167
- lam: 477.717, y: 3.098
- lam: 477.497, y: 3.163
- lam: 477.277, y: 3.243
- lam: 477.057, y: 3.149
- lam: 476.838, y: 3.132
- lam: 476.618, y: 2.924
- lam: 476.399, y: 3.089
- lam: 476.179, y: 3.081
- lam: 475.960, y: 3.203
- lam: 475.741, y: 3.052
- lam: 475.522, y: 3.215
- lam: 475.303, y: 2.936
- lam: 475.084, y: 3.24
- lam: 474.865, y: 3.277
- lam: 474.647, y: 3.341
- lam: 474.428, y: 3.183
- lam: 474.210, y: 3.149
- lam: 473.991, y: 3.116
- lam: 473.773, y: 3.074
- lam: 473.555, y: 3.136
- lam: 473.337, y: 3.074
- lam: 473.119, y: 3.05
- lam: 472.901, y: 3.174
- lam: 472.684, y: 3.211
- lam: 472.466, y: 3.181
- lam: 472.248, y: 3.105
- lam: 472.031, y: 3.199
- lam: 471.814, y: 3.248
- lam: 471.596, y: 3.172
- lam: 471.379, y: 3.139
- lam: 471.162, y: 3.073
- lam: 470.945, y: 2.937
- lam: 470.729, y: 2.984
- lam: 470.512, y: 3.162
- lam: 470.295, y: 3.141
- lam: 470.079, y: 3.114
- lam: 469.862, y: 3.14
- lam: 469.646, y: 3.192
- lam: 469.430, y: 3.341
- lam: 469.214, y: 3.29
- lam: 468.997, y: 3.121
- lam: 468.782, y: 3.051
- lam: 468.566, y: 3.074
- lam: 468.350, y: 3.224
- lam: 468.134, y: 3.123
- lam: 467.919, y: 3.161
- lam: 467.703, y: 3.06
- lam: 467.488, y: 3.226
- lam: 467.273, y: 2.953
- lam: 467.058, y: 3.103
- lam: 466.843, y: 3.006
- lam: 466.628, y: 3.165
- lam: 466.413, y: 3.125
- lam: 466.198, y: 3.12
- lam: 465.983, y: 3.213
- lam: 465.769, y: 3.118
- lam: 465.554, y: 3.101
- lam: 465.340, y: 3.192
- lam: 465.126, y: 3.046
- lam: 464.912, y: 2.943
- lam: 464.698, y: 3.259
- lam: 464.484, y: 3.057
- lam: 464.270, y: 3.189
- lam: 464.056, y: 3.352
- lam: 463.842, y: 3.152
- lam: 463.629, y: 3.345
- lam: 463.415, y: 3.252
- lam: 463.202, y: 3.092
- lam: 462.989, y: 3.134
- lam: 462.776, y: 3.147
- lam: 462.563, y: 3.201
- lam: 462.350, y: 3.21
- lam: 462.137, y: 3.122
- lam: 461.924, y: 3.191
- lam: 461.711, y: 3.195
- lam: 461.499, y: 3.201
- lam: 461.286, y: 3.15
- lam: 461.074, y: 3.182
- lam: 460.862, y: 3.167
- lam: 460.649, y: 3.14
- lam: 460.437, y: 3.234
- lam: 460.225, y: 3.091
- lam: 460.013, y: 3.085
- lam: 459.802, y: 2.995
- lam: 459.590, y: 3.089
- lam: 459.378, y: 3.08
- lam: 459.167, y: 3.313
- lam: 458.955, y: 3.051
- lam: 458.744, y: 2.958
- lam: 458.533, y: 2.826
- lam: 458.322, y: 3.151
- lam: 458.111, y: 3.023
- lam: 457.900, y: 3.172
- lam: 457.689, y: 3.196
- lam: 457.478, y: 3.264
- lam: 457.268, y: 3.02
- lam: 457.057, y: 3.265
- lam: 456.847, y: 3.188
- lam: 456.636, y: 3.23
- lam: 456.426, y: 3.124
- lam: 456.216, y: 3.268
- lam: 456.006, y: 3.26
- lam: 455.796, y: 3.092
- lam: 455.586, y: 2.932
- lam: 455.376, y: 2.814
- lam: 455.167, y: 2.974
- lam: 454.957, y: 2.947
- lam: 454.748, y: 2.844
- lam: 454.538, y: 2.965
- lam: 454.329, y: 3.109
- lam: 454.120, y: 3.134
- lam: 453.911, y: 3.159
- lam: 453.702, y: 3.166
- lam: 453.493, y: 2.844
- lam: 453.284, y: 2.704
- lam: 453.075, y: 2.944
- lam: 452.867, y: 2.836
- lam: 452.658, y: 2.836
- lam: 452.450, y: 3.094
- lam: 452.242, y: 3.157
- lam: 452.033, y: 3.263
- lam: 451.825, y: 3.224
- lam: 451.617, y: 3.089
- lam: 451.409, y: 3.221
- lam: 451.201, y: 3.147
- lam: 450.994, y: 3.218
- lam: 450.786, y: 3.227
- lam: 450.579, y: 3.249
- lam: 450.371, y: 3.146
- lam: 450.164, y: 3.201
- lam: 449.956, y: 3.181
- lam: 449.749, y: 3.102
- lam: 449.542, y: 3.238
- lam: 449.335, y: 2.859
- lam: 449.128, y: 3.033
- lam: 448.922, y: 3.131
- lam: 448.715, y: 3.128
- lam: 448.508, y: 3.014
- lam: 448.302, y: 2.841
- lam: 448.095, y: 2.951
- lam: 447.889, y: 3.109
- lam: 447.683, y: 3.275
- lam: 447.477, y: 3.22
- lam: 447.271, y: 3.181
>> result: 0.005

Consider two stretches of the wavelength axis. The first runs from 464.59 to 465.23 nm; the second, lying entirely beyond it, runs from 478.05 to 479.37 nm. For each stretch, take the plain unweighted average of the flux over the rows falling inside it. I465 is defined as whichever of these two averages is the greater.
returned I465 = 3.12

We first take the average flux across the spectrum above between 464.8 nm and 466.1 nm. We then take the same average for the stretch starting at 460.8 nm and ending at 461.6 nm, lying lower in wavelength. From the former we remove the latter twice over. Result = -3.25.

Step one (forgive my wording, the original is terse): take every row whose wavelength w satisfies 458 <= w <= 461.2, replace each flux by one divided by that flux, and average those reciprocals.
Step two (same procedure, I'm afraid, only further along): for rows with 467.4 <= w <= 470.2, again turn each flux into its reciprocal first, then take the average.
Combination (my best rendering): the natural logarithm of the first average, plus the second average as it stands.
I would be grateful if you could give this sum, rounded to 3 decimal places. -0.811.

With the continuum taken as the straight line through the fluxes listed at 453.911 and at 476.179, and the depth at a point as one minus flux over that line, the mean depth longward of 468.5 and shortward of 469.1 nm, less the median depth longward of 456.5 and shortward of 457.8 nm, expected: 0.029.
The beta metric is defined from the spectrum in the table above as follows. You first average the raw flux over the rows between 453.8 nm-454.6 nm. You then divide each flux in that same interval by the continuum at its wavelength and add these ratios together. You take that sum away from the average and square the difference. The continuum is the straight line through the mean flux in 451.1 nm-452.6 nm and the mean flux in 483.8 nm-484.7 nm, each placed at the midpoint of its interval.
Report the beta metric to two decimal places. 0.66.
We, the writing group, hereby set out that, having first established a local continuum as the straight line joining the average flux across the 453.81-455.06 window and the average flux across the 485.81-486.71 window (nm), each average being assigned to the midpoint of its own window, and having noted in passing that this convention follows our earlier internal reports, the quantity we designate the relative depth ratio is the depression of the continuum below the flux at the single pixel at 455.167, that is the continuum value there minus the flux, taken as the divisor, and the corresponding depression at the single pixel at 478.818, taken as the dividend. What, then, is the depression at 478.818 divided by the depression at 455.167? -12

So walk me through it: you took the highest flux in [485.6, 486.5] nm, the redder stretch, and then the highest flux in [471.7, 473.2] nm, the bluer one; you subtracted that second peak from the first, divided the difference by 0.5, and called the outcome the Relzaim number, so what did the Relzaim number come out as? -1.1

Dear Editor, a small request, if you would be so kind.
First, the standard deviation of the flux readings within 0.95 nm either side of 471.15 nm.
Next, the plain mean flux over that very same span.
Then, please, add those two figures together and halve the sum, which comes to 1.61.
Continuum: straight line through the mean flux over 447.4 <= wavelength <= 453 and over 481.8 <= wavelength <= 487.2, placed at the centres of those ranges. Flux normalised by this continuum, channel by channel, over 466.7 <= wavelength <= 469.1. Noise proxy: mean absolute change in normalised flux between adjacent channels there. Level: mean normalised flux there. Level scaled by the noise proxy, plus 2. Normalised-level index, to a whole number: 29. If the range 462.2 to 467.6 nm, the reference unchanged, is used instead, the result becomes 29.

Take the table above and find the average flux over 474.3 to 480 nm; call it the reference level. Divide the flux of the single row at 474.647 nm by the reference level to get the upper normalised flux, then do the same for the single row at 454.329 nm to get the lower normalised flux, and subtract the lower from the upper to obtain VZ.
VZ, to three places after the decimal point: 0.074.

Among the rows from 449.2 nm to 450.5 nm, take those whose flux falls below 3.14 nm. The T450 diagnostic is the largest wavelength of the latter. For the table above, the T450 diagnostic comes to 449.749 nm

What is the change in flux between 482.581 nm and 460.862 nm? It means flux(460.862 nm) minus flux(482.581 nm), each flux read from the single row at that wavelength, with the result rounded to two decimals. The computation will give -0.04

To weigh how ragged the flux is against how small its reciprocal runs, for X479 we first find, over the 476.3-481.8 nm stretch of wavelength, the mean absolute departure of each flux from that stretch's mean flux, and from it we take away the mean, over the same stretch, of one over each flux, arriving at -0.247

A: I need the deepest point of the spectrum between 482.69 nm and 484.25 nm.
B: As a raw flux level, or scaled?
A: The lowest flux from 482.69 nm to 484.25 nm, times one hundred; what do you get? 297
